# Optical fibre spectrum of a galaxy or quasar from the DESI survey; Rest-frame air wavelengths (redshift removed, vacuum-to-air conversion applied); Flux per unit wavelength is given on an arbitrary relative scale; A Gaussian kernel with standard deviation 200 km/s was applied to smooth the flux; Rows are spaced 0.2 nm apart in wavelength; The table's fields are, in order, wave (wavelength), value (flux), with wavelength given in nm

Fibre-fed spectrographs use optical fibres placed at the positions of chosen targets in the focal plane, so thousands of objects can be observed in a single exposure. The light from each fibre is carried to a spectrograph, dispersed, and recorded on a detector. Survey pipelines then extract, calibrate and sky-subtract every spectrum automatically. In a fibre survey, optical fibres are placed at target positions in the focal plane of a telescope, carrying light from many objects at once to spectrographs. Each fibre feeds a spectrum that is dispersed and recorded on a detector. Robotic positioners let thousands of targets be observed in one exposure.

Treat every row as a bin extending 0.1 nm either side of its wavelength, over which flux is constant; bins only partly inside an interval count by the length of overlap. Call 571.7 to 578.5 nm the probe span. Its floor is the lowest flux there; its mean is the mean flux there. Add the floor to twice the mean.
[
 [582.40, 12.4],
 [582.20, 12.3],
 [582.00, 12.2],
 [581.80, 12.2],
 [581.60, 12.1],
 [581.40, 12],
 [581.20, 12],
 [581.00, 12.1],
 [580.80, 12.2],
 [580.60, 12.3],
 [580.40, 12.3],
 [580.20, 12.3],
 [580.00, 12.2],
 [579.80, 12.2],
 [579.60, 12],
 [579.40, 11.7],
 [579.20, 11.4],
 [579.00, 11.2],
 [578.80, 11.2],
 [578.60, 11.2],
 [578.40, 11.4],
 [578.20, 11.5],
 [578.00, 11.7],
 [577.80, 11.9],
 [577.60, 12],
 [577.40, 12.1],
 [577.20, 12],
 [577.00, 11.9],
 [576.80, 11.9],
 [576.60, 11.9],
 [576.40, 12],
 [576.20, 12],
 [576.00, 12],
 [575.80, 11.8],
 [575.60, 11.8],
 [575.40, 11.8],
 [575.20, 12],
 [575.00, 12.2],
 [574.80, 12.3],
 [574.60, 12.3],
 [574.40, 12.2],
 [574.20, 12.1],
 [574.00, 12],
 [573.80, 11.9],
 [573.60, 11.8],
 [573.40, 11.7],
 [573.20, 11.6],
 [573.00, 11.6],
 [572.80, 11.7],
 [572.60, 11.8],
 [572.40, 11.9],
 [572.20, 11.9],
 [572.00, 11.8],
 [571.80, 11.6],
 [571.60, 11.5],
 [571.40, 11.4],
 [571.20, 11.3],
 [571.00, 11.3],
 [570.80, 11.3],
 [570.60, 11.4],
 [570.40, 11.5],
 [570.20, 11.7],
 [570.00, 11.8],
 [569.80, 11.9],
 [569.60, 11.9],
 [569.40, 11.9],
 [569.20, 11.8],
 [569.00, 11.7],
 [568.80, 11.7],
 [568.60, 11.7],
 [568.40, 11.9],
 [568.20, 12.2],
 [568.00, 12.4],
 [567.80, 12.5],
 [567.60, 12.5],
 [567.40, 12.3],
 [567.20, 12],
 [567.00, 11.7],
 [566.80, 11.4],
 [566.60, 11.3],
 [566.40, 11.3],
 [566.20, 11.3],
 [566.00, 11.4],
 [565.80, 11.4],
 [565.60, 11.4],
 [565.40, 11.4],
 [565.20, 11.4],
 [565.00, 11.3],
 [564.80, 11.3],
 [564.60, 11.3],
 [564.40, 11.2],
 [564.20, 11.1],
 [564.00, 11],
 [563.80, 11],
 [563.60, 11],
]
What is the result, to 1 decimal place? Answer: 35.2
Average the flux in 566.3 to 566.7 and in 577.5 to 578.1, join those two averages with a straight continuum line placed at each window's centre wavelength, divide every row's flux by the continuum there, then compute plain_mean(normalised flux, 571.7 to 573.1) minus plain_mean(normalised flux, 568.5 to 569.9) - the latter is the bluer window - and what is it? -0.018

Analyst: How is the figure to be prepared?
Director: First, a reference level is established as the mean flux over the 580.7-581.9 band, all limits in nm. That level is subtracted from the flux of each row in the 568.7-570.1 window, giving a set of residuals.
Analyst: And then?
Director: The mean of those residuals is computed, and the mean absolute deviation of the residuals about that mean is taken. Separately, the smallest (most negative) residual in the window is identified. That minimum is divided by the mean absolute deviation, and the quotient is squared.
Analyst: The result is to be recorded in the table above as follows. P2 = 30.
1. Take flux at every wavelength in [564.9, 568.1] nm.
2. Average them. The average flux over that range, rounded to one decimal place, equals 11.7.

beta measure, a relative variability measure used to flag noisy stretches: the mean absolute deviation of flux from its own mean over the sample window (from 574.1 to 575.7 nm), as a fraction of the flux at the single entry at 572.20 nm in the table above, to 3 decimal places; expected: 0.014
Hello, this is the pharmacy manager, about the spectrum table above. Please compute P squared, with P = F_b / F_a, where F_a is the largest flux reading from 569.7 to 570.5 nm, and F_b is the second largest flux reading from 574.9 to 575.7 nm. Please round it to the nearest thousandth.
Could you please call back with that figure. 1.017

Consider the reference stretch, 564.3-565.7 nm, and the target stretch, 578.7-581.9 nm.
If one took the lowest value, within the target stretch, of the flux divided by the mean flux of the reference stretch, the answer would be 0.99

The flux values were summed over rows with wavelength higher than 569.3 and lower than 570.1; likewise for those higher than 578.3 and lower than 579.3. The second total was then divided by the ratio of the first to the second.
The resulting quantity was 67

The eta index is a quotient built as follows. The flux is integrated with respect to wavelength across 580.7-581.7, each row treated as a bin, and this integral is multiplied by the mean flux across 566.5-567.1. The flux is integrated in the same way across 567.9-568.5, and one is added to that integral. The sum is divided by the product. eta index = 0.060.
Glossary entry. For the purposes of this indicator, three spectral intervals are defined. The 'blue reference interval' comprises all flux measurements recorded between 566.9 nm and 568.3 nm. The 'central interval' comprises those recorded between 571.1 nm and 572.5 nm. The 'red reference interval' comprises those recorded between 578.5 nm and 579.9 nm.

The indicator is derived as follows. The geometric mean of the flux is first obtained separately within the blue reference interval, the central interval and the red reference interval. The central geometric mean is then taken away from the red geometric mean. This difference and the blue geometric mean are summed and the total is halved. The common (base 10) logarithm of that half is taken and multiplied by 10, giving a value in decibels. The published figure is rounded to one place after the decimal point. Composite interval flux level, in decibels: 7.8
